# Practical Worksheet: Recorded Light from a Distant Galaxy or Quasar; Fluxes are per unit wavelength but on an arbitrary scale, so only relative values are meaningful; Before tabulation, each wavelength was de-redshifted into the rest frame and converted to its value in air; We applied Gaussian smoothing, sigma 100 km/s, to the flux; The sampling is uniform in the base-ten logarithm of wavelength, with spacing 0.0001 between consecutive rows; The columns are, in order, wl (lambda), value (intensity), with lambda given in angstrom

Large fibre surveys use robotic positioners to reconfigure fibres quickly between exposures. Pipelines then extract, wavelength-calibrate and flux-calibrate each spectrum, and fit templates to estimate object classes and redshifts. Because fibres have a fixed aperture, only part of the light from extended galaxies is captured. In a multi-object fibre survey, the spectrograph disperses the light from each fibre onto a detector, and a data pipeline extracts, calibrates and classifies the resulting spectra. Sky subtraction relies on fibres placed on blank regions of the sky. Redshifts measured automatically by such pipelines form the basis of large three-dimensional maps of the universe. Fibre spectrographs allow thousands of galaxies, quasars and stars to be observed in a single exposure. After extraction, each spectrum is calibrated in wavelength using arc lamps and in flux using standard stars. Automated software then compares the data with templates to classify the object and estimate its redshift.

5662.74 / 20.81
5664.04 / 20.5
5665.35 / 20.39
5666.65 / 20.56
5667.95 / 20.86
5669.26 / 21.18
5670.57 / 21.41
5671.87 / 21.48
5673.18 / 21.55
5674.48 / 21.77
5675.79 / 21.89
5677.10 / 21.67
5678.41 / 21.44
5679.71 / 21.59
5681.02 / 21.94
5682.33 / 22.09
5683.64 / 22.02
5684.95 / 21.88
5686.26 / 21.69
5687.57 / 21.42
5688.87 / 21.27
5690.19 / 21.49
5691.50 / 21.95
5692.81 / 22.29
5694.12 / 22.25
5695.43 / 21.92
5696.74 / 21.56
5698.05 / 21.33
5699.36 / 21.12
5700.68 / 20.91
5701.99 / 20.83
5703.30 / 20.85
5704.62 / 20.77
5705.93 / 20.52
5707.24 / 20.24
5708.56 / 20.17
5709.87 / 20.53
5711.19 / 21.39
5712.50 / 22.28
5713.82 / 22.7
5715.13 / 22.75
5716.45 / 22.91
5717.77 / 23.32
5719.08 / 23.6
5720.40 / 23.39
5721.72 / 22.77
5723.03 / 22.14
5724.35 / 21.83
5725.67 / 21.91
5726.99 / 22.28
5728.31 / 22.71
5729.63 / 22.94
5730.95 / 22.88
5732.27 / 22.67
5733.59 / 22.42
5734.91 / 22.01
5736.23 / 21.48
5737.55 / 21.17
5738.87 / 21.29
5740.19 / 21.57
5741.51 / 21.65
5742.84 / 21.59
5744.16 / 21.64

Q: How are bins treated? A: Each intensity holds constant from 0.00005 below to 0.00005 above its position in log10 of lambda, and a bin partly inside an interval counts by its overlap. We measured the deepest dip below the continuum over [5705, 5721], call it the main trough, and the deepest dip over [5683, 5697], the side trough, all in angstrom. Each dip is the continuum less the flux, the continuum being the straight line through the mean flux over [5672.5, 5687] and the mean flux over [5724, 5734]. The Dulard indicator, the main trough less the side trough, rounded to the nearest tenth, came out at 1.4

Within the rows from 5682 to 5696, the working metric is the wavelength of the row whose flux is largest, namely 5692.81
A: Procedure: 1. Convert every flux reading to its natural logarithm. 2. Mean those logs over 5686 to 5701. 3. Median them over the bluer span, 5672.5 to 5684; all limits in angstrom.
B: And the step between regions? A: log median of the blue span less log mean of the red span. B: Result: 0.01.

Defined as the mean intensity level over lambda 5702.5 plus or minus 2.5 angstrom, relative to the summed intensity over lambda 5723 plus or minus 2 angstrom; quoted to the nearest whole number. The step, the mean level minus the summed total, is -46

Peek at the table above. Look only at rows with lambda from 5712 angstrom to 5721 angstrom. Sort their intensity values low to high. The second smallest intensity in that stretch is 22.7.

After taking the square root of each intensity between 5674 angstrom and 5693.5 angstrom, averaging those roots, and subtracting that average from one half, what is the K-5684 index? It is -4.16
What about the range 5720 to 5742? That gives -4.21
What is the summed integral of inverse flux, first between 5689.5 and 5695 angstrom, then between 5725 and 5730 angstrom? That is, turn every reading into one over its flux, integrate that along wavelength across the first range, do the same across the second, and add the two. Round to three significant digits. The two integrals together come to 0.473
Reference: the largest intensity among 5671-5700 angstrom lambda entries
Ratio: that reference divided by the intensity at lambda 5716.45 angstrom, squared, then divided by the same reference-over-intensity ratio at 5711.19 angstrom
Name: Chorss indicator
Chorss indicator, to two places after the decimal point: 0.91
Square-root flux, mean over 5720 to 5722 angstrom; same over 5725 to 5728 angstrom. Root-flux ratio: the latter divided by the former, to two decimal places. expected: 0.98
